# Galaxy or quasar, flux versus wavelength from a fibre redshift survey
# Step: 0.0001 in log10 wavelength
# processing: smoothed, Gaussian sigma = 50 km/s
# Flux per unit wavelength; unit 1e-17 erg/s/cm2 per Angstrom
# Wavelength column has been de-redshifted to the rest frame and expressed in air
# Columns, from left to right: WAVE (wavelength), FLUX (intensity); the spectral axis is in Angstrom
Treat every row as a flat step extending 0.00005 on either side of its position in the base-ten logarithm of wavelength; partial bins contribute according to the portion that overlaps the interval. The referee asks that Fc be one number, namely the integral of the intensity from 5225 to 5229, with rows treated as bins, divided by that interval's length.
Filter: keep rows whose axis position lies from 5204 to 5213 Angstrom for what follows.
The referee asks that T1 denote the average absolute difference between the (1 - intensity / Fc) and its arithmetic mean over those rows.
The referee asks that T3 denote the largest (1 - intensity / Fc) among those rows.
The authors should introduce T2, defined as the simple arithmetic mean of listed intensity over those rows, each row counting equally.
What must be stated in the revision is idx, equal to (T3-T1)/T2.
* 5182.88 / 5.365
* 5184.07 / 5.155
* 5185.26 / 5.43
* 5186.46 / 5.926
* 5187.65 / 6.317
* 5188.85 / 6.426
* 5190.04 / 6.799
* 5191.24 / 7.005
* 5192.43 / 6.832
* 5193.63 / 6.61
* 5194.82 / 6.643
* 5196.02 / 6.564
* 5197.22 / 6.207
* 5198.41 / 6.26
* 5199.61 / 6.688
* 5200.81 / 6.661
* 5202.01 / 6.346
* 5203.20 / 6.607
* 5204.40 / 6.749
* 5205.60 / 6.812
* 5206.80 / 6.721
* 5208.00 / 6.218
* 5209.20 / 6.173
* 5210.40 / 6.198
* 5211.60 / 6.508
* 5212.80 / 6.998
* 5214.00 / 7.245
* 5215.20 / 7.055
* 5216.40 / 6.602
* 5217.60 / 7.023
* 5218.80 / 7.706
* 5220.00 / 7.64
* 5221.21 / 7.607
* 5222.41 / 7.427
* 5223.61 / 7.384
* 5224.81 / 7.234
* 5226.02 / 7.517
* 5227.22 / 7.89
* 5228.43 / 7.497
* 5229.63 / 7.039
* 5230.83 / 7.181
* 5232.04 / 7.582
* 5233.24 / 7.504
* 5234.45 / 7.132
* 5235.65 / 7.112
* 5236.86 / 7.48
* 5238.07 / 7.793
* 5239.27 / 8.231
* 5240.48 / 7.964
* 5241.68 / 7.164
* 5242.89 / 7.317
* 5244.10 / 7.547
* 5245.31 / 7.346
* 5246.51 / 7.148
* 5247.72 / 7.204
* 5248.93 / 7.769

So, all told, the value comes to 0.023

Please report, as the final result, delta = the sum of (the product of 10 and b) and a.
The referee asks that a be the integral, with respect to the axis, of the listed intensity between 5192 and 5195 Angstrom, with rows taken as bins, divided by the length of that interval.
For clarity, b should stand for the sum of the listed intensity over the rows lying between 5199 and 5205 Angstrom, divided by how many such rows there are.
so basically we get 73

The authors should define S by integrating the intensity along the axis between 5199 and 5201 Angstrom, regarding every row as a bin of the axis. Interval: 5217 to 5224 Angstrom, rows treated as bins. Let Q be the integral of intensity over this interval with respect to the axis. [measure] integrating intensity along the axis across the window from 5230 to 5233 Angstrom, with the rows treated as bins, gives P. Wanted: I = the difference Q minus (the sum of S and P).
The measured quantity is 17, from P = 22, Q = 52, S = 13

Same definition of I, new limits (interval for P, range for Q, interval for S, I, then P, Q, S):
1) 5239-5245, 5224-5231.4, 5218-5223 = -29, 46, 55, 38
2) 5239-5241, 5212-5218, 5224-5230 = -19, 16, 42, 45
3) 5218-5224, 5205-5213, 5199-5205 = -33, 45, 52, 40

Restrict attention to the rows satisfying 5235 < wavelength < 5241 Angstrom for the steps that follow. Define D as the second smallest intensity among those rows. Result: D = 7.48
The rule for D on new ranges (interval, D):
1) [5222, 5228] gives 7.384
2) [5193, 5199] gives 6.26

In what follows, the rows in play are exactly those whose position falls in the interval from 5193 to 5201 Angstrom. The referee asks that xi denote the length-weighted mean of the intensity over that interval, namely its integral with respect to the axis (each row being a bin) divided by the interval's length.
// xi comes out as 6.5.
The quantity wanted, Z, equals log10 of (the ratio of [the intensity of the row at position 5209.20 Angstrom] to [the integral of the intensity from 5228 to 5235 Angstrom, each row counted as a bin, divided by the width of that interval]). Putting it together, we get -0.07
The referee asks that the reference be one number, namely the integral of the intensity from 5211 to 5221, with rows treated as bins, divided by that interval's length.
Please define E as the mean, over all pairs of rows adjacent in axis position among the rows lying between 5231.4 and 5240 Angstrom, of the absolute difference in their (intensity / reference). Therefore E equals 0.037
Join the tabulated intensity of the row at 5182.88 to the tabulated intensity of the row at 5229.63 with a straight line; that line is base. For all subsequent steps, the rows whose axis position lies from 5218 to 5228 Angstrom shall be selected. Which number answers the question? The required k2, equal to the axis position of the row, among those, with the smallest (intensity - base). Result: 5224.81 Angstrom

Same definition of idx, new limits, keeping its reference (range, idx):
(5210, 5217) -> 0.020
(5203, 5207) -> 0.018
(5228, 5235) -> 0.006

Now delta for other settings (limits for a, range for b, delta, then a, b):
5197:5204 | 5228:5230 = 79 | 6.5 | 7.3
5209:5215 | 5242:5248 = 80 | 6.7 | 7.3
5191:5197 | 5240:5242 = 82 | 6.7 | 7.6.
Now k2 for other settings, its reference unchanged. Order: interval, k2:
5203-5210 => 5209.20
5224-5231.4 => 5229.63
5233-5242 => 5241.68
